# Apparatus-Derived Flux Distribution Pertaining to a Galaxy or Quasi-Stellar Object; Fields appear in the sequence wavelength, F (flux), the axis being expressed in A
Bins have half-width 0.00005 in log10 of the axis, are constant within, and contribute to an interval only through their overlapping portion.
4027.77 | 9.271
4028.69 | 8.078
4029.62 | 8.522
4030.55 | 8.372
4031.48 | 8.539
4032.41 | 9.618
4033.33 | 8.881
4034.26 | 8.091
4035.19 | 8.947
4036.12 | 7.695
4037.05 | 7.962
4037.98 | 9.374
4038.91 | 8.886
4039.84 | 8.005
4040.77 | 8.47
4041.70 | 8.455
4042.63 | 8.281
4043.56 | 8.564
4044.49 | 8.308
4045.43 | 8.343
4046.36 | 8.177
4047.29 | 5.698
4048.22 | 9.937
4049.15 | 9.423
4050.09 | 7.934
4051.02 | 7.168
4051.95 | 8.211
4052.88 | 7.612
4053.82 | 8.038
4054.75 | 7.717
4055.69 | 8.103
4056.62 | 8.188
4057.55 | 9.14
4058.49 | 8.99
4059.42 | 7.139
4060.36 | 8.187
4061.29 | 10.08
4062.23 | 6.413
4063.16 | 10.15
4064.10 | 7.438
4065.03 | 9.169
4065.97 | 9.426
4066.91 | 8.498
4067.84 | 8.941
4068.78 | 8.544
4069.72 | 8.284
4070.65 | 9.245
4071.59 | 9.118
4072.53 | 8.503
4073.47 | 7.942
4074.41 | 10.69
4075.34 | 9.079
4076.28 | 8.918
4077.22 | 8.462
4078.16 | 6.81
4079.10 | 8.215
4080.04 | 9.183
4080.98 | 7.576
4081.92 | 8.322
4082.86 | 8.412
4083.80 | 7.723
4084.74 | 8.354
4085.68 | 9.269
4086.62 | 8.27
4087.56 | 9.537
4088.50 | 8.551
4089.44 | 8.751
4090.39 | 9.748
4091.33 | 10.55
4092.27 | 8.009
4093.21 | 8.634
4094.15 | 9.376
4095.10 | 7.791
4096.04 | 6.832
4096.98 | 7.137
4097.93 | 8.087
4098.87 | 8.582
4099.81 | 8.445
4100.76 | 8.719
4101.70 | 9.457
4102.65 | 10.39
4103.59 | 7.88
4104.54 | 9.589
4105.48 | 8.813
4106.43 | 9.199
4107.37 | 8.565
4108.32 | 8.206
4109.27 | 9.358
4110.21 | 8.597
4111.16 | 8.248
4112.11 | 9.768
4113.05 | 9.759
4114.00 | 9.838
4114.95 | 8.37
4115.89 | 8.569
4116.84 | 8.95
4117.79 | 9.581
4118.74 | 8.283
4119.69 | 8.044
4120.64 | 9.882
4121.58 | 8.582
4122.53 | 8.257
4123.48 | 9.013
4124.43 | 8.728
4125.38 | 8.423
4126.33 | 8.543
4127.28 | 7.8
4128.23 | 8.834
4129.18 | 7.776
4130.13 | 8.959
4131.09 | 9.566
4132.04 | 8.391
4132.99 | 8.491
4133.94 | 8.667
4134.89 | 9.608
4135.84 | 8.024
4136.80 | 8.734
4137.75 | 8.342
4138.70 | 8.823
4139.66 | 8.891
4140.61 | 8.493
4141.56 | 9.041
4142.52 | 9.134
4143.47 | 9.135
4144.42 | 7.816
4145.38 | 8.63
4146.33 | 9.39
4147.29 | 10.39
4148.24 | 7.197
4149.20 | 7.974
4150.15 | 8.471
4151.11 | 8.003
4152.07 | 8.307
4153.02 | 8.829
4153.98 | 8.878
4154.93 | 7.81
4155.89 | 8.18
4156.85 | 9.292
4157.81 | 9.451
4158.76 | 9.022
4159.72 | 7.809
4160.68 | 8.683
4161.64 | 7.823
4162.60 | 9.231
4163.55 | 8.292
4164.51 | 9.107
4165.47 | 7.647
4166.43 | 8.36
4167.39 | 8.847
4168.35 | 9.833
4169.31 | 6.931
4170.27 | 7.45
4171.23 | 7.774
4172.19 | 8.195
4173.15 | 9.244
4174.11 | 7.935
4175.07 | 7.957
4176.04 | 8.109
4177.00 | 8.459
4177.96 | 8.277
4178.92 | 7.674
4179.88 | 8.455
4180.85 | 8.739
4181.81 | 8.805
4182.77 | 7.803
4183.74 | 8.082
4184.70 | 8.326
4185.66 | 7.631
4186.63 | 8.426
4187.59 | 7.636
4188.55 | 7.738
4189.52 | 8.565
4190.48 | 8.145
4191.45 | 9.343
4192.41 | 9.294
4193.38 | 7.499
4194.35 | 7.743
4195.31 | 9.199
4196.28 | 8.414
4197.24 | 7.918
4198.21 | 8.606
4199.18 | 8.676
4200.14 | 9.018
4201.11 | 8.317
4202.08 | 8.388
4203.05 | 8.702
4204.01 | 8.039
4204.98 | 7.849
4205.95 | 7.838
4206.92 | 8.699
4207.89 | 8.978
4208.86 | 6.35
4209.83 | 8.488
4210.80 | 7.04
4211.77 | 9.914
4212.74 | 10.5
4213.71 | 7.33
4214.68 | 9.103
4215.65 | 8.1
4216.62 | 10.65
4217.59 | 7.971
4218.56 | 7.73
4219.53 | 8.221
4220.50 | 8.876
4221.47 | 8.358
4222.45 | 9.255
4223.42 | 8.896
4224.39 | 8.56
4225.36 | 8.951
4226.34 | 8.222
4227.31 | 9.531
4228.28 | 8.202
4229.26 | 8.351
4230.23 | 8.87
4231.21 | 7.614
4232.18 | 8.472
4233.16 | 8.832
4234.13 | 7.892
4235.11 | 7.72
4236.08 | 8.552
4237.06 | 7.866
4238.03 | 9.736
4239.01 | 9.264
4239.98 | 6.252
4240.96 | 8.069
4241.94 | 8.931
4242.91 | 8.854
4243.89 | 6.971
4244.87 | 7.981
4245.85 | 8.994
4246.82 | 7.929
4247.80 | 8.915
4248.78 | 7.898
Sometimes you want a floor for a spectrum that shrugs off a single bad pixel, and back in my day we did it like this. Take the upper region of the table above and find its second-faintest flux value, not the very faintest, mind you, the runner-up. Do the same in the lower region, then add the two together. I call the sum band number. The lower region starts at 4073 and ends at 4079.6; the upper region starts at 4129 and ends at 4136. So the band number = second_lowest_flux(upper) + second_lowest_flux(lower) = 15.97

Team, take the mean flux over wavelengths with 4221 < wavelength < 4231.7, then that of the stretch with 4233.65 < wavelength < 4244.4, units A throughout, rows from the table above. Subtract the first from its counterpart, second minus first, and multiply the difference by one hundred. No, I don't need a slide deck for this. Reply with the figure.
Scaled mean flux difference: -43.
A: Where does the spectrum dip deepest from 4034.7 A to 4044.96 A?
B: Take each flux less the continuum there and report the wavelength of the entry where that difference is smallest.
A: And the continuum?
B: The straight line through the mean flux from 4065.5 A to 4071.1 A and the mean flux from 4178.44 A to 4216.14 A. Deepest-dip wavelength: 4036.12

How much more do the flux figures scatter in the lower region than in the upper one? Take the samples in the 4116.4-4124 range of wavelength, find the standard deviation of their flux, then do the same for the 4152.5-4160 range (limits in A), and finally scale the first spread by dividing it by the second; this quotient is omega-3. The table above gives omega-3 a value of 1.0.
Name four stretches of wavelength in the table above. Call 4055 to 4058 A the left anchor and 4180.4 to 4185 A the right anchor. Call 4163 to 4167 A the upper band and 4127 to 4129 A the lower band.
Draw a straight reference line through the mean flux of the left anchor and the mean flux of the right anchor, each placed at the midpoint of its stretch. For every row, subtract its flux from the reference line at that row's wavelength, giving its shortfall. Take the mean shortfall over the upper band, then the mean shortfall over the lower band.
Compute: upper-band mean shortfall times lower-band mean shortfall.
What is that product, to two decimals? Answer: 0.00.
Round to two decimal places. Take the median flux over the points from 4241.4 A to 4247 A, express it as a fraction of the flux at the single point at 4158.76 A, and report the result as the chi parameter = 0.93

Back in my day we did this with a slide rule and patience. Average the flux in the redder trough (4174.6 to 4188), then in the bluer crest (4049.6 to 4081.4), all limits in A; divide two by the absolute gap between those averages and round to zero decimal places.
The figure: 7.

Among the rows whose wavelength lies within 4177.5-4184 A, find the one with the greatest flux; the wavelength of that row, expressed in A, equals 4181.81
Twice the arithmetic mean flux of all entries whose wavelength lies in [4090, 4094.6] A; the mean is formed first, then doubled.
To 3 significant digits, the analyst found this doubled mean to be 18.5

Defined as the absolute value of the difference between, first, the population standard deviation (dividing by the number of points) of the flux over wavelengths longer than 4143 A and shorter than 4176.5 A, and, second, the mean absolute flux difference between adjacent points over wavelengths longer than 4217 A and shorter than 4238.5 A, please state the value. 0.05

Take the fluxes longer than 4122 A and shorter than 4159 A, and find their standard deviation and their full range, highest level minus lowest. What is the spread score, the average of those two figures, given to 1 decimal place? 1.9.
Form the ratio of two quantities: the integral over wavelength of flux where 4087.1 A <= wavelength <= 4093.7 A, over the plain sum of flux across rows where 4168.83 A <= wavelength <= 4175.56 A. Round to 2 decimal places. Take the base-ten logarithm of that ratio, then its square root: 0.19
